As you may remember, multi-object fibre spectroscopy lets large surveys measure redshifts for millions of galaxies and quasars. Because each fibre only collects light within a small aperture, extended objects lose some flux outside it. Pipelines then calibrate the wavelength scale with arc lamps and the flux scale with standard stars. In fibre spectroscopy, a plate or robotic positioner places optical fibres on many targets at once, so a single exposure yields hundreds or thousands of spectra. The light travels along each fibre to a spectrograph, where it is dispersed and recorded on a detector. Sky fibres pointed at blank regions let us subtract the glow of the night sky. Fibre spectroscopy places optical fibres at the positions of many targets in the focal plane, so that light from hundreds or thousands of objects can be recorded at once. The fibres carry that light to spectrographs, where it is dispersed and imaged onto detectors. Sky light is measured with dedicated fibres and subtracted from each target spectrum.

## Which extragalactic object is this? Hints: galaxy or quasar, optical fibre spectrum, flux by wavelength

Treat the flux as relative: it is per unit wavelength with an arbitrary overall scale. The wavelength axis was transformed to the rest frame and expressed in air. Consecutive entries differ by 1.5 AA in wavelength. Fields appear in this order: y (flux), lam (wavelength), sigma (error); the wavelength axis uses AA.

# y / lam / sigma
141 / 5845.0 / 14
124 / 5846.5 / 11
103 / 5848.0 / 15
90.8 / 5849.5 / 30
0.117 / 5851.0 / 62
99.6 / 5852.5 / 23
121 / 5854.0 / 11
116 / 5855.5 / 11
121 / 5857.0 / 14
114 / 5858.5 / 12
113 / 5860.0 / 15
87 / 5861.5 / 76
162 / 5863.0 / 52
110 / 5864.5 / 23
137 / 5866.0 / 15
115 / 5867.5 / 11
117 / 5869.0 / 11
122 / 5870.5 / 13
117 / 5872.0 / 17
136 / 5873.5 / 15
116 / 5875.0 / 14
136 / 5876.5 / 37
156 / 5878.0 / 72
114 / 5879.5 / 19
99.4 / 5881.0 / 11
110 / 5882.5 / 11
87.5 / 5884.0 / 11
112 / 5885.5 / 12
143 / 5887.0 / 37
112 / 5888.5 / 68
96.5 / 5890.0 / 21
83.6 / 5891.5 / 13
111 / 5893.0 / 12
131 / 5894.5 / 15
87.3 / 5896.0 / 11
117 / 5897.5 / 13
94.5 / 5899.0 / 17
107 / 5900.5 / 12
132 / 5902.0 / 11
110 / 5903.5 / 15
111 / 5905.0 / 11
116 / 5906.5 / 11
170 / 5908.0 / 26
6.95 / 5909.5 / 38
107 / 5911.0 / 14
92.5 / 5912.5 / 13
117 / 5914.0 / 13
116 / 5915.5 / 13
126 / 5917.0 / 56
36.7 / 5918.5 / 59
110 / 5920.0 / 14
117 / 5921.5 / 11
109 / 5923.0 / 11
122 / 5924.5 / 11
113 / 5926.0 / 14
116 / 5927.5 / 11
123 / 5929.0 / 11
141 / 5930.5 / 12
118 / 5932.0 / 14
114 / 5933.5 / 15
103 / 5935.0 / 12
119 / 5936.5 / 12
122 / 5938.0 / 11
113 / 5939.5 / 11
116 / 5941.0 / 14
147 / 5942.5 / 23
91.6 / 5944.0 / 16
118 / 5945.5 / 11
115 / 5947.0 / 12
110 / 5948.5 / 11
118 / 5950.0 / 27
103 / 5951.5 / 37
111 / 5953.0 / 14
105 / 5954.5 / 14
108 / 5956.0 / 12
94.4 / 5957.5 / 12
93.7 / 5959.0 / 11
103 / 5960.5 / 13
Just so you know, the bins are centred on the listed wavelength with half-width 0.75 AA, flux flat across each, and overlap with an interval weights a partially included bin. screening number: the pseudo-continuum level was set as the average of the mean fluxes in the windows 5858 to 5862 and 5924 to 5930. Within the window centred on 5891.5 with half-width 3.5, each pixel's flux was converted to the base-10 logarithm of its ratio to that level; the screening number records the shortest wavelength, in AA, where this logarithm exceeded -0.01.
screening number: 5888.5 AA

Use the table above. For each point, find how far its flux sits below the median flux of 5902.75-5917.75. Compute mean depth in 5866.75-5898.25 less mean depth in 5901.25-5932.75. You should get -5.2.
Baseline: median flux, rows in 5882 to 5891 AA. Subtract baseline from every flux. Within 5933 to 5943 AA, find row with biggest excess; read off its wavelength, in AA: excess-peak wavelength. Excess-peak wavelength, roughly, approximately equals 5942.5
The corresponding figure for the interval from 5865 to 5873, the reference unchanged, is 5866.0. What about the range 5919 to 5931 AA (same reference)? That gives 5930.5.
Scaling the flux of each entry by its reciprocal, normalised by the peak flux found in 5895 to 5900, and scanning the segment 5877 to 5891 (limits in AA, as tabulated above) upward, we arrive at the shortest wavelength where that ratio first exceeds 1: 5879.5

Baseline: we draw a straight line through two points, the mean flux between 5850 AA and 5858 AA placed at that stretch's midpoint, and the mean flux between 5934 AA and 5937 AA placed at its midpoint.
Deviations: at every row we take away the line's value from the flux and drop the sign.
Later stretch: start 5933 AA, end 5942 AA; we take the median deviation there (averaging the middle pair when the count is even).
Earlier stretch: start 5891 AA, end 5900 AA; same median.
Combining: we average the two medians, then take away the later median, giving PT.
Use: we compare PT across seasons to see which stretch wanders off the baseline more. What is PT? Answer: 4.4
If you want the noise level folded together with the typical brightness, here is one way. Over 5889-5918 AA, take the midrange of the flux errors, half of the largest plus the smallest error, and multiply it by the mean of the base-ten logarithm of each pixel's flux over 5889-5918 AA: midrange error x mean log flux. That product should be 66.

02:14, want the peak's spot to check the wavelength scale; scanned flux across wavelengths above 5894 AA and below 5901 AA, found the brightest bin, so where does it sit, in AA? 5894.5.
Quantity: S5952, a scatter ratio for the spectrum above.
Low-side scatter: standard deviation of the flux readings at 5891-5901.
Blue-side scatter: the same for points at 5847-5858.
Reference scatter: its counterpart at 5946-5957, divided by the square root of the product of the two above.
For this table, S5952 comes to 0.20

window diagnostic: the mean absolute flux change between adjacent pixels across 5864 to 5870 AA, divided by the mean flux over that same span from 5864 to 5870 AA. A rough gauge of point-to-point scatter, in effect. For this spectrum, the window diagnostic 0.14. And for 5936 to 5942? 0.04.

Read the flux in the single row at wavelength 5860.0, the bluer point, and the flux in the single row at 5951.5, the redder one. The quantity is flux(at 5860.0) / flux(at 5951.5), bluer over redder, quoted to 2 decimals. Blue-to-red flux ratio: 1.10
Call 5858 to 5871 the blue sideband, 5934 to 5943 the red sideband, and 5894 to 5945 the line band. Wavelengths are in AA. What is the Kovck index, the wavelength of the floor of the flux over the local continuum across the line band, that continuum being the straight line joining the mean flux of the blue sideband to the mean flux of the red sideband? 5909.5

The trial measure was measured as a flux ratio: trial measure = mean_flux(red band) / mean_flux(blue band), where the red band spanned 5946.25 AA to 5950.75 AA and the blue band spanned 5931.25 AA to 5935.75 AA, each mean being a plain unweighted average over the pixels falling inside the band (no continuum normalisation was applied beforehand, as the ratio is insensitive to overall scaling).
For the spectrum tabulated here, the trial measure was 1.02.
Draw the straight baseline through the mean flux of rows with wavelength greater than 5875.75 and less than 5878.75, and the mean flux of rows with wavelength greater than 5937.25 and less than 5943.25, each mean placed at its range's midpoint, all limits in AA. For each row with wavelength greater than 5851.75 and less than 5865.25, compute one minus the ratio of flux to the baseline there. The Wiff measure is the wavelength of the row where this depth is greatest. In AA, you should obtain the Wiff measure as 5861.5 AA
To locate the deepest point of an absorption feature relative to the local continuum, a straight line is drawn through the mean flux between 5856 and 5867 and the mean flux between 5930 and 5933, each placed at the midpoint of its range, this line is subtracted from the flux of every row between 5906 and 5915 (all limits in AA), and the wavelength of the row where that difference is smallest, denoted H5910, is 5909.5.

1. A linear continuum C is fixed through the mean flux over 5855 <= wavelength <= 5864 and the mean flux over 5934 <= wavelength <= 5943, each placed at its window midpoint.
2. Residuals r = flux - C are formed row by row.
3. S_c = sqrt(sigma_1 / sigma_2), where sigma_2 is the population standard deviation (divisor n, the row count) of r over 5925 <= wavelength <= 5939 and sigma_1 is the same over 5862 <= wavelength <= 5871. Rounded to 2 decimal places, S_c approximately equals 1.36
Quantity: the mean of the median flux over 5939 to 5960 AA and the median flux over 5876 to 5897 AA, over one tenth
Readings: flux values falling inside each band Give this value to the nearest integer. 1110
